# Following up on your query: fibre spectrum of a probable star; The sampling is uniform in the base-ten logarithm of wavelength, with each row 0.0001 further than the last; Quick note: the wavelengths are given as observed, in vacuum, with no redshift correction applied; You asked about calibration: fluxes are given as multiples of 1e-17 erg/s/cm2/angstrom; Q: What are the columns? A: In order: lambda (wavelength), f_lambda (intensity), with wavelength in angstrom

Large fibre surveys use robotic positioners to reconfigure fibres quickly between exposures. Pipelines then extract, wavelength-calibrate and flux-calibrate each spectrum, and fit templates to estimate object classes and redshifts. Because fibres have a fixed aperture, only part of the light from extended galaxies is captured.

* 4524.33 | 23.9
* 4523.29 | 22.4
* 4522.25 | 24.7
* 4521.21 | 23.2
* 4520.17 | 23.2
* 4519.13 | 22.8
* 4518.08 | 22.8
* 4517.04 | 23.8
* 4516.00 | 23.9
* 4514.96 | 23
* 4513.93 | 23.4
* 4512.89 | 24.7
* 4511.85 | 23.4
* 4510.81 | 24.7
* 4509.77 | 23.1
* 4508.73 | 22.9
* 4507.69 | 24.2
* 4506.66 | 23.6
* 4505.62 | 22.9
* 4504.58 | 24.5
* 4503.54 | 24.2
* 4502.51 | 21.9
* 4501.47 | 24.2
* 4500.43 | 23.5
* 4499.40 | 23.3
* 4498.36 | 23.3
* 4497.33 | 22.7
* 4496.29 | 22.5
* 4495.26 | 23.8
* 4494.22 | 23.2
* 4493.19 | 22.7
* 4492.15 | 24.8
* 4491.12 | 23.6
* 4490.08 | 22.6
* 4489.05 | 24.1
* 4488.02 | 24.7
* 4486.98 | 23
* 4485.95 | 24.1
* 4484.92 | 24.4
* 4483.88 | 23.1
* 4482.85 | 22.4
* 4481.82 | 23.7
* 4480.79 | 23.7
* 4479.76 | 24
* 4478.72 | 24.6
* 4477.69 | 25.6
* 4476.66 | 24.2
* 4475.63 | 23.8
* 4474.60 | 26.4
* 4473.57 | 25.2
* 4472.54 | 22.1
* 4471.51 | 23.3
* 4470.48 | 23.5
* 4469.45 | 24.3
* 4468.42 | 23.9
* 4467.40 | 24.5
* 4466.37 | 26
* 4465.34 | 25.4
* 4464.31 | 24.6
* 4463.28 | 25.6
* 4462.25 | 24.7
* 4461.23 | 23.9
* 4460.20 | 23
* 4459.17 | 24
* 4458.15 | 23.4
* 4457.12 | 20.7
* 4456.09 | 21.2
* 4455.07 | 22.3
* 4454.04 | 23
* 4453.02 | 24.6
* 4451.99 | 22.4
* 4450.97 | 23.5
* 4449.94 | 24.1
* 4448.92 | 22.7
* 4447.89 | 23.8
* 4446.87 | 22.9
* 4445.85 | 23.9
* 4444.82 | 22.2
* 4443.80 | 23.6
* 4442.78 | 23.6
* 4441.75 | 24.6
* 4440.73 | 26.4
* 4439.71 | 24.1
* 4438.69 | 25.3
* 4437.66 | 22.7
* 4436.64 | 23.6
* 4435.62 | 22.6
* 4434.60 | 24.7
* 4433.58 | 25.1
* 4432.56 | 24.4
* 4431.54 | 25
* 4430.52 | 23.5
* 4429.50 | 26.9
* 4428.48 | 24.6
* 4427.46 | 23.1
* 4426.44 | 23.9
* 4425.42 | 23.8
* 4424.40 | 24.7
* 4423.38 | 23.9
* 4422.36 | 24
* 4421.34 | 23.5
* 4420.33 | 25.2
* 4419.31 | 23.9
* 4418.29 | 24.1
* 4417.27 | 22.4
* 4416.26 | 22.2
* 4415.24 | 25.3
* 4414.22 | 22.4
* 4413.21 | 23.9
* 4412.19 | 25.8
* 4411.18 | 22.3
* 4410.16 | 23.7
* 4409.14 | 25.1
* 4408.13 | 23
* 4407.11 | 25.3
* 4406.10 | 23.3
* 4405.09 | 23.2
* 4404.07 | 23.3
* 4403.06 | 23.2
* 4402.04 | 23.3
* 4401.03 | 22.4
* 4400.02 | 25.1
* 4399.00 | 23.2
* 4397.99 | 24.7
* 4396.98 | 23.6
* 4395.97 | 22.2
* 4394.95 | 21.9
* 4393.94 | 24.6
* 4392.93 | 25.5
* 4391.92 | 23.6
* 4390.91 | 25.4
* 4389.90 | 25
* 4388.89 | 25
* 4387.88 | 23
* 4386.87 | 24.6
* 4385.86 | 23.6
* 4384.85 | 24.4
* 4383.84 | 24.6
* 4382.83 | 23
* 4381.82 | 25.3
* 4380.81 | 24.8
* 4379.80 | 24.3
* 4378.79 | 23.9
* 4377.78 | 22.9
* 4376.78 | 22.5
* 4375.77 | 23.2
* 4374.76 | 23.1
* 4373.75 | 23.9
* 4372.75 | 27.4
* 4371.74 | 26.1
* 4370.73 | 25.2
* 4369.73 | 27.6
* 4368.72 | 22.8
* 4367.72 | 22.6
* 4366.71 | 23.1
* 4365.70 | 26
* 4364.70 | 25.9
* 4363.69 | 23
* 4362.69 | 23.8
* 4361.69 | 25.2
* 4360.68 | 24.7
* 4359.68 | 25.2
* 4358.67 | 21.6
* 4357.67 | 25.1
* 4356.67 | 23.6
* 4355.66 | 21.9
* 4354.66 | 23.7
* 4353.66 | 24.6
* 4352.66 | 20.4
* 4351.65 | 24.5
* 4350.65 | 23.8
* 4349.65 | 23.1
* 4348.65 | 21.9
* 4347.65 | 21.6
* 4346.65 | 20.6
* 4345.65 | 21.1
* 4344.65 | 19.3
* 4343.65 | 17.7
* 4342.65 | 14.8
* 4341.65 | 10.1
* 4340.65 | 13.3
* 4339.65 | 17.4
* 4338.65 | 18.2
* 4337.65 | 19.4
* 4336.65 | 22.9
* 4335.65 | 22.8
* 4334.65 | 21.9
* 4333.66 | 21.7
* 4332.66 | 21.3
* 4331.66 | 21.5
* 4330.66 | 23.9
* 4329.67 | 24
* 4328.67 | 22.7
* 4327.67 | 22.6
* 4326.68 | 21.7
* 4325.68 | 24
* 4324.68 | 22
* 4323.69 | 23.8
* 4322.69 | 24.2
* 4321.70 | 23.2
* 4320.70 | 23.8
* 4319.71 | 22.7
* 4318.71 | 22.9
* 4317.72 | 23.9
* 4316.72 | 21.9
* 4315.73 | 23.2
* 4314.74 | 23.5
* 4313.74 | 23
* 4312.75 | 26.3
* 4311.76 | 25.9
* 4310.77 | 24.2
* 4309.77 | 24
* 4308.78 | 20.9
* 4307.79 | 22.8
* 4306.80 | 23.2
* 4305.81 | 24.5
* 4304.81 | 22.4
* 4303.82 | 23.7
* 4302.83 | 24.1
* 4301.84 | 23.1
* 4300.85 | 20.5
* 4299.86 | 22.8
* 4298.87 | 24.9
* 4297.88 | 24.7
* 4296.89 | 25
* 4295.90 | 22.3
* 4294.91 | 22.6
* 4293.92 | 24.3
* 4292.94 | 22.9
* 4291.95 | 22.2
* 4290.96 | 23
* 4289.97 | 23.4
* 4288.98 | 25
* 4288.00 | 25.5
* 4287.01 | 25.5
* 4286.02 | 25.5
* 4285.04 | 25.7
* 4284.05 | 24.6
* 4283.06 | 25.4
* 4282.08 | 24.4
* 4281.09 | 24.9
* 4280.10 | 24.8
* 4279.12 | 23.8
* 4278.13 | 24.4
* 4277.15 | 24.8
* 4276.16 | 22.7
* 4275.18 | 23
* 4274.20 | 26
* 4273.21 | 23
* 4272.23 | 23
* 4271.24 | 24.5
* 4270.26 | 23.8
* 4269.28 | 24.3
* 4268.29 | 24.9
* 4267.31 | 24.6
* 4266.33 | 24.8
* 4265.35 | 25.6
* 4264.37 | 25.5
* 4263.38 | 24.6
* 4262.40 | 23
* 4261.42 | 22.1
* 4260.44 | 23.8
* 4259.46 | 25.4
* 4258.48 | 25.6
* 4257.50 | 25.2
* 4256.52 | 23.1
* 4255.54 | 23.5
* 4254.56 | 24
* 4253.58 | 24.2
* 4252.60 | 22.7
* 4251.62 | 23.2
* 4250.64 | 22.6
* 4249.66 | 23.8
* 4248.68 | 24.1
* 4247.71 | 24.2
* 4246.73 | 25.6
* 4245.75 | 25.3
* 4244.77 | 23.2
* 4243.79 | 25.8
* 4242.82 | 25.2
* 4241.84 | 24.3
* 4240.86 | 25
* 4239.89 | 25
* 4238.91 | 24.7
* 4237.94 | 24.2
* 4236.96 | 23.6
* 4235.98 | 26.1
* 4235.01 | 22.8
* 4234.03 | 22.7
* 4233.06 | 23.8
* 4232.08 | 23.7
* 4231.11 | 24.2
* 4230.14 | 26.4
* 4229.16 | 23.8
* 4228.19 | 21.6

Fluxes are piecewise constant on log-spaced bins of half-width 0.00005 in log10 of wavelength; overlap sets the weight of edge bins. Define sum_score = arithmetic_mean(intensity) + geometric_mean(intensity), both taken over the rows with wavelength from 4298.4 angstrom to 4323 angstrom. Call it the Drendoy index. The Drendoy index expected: 46.8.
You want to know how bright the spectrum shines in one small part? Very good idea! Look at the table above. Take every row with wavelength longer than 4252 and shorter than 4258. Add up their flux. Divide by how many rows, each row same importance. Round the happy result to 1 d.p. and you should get 23.8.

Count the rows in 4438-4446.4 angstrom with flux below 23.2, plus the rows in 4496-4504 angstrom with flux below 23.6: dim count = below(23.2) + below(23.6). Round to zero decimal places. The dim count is 7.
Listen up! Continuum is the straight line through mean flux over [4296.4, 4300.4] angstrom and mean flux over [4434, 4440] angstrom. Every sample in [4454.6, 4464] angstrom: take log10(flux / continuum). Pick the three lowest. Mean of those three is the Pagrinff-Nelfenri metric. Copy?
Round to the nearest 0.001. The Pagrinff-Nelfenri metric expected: -0.046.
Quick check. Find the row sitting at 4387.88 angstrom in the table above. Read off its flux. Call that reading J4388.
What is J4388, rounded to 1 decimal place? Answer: 23.0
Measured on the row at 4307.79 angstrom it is 22.8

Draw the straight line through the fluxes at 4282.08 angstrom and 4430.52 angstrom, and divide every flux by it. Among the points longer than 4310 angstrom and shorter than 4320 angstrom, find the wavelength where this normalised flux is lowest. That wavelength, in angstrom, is 4316.72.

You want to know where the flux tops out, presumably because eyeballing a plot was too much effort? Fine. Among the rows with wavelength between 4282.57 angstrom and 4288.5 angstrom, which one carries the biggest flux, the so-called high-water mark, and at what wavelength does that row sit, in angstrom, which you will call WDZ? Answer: 4285.04 angstrom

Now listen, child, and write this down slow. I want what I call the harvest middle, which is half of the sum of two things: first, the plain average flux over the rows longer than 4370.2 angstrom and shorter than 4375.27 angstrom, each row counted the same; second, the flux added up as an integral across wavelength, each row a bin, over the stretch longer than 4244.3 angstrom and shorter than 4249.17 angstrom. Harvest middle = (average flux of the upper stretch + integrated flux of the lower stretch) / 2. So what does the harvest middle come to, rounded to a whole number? 72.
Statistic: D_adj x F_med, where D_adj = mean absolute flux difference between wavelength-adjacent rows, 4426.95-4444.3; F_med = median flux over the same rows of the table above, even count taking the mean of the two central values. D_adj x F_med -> 36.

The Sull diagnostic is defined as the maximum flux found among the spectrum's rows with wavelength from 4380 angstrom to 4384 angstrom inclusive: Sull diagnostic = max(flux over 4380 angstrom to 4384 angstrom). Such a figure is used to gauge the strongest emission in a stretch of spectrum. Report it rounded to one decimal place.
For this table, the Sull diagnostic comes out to 25.3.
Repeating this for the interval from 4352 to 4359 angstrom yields 25.1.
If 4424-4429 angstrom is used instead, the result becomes 24.7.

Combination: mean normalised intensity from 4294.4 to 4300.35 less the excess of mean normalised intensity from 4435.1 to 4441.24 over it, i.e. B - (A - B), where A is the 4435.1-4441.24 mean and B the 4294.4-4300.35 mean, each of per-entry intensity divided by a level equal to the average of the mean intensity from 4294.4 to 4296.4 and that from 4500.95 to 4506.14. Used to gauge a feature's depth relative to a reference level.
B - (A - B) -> 1.01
